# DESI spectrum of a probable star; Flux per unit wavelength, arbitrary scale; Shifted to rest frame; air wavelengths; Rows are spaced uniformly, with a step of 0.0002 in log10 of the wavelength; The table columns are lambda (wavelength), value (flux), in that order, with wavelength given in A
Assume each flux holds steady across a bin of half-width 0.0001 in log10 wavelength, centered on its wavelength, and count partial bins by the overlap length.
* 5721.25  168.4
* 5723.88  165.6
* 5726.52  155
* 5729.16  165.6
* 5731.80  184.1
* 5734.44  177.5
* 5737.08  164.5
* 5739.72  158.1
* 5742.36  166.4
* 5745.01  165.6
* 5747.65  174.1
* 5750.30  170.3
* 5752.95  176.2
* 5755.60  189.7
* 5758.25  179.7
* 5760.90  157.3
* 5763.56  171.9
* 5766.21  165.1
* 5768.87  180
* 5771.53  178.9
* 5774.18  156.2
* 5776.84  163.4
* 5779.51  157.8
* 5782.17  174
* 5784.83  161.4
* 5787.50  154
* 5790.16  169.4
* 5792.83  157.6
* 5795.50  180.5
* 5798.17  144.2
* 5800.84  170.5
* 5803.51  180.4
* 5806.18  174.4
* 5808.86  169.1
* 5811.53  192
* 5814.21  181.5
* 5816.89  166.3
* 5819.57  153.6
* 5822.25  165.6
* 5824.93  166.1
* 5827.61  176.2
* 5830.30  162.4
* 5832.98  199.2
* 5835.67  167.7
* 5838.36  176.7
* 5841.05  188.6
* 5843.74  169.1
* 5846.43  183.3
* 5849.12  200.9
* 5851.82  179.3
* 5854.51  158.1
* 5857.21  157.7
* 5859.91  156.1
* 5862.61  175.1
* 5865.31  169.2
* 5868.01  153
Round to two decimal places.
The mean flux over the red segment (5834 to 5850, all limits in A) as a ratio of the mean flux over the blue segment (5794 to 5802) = 1.10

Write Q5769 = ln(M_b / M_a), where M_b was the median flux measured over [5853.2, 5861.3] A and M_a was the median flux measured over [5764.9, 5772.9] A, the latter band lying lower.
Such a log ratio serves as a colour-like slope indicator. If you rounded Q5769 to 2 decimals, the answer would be -0.13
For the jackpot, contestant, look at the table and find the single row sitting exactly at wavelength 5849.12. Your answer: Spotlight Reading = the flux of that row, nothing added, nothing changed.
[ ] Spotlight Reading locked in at 200.9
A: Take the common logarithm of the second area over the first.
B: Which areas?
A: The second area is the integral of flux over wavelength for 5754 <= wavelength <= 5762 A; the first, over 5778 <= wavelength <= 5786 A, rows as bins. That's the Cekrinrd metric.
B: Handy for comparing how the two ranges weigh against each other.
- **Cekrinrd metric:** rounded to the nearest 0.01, 0.03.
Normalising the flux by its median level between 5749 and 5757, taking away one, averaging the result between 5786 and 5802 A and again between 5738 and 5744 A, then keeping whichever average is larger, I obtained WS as -0.077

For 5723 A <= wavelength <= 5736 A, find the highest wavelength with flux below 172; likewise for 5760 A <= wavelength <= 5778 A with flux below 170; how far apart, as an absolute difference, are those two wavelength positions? 47.7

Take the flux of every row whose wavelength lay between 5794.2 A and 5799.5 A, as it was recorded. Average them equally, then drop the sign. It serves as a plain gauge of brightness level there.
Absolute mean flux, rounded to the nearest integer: 162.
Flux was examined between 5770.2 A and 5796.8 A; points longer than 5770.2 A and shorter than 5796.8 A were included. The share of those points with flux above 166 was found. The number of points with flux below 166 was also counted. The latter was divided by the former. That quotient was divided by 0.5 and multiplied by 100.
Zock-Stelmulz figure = 3000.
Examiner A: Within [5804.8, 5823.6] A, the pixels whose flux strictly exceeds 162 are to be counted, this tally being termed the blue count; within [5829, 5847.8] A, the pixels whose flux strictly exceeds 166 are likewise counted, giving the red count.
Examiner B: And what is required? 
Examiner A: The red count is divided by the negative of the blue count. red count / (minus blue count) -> -1.00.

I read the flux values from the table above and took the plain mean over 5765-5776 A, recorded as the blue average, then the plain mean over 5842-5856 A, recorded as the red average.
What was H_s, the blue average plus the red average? 348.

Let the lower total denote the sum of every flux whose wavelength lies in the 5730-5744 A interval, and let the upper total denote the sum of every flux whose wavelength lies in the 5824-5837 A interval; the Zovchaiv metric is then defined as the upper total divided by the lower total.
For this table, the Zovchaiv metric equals 1.02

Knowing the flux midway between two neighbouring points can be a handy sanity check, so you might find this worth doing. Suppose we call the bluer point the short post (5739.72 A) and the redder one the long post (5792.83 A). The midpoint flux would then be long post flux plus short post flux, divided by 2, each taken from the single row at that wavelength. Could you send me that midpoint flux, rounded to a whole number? 158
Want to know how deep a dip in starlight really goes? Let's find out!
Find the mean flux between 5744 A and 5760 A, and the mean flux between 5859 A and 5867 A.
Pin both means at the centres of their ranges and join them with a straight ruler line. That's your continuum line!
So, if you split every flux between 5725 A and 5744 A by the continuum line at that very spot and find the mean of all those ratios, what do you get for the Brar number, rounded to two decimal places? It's 0.94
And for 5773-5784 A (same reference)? 0.94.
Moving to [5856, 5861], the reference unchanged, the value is 0.94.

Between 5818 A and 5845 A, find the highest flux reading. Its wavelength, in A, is 5832.98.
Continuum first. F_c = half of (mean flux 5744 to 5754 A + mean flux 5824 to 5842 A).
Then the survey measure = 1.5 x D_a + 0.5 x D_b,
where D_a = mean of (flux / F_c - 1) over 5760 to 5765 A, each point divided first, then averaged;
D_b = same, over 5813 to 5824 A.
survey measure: -0.10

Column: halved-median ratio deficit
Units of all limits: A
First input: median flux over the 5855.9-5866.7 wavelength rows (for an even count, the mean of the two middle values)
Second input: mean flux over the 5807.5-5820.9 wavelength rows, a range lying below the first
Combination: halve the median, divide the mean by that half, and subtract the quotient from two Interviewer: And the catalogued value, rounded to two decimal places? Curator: -0.11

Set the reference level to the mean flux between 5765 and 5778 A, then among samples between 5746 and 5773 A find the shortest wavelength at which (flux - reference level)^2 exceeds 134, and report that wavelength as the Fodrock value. 5755.60 A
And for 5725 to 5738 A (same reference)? 5726.52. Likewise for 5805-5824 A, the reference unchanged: 5811.53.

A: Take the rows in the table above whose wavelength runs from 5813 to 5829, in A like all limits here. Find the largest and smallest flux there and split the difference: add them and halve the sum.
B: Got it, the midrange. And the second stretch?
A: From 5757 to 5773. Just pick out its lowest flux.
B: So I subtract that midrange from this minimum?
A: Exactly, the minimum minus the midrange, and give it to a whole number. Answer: -10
